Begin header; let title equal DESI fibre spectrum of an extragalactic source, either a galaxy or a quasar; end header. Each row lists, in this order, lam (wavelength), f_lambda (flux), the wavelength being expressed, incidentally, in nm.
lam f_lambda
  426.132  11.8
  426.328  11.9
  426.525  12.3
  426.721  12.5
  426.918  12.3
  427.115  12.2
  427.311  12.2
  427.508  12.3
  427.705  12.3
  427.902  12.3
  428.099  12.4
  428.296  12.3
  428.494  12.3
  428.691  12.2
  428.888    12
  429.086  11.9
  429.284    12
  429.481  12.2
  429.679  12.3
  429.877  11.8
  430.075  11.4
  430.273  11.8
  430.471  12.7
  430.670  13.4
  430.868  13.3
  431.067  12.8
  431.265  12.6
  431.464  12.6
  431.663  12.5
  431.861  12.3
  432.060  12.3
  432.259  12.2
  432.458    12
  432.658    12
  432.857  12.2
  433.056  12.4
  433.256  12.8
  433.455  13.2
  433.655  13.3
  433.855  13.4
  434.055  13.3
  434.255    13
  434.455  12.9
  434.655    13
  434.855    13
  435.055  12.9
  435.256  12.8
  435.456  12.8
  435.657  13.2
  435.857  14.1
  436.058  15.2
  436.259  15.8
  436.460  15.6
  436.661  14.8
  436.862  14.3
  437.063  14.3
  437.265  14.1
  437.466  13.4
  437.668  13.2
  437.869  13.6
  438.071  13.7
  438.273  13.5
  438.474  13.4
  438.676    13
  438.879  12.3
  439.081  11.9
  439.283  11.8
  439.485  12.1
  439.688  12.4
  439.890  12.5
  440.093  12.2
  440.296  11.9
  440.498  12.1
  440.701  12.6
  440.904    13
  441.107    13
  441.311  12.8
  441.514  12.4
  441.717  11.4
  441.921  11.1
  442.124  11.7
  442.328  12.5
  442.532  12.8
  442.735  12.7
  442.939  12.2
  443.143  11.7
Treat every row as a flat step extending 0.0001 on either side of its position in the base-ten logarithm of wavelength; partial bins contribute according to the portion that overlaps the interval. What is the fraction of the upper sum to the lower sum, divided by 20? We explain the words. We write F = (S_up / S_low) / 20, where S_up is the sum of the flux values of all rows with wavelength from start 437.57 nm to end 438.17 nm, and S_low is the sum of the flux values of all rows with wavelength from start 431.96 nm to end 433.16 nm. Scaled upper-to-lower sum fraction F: 0.028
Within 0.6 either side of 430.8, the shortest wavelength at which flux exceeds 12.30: 430.471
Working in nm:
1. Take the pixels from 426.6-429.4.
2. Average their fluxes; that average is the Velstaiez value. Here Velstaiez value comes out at 12.2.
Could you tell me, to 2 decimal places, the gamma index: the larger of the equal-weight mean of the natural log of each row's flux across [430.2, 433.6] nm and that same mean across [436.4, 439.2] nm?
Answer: 2.61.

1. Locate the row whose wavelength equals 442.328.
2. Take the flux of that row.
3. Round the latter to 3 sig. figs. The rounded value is 12.5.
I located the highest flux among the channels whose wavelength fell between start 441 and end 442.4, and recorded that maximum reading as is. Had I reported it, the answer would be 13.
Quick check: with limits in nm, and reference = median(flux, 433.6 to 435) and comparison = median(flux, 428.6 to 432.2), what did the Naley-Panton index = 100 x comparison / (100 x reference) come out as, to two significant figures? 0.95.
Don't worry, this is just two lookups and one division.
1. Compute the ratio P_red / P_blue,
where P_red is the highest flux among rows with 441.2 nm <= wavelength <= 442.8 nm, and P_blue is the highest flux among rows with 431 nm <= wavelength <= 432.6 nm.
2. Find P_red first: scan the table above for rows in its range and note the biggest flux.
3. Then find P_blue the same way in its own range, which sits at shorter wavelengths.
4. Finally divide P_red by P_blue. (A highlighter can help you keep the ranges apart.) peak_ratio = 1.00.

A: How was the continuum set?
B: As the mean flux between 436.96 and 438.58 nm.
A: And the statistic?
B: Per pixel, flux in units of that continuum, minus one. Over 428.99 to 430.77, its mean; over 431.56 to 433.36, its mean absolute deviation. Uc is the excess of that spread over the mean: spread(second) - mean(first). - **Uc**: 0.122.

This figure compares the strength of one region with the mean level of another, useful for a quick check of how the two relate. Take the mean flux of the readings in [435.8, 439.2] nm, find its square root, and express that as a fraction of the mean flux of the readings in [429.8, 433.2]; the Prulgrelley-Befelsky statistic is 0.301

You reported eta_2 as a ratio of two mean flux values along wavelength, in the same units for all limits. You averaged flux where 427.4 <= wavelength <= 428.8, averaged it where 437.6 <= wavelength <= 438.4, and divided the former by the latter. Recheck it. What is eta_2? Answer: 0.91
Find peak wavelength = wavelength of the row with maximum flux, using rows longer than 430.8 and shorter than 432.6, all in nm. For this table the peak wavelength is 430.868 nm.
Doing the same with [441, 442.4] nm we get 441.107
